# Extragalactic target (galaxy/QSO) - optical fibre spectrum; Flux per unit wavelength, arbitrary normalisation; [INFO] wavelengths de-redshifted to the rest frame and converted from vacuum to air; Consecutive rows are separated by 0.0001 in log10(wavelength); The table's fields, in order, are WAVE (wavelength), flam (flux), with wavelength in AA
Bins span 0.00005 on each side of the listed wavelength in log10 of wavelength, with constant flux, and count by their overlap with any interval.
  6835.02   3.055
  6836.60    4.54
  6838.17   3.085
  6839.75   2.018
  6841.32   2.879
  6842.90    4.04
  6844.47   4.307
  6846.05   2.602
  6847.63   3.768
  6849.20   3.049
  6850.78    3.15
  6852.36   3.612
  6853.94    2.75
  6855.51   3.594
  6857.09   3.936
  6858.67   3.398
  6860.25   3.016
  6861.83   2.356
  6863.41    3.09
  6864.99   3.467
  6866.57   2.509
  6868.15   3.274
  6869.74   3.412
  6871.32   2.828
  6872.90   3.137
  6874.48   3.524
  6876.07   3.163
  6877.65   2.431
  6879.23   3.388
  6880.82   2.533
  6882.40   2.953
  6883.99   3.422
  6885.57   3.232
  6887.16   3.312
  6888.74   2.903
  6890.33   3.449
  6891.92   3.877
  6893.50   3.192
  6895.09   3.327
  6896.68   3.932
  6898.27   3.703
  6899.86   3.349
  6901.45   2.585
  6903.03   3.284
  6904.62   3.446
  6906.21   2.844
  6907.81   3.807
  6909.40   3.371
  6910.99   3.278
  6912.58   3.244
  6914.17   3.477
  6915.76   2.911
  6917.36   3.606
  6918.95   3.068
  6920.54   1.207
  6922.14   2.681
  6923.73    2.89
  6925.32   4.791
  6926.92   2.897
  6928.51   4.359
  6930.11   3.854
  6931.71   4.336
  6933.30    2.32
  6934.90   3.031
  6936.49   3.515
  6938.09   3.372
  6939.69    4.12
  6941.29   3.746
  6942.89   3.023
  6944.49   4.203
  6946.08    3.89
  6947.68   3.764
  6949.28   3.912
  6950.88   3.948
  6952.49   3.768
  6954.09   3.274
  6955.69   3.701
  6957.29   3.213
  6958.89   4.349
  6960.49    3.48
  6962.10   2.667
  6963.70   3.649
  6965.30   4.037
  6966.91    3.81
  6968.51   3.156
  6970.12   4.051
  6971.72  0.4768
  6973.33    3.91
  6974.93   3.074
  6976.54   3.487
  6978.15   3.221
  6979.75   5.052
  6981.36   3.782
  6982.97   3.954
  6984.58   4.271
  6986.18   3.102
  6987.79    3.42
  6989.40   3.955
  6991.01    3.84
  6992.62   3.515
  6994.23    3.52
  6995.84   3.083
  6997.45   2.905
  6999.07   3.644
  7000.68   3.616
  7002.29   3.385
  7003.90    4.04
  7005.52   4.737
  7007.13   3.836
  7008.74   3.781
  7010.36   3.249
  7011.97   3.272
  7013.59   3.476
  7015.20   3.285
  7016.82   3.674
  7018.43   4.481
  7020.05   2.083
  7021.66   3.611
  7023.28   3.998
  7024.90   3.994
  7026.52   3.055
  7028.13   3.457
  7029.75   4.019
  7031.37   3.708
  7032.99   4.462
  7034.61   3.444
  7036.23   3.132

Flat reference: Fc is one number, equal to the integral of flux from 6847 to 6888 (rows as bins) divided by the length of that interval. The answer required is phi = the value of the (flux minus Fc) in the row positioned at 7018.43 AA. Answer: 1.32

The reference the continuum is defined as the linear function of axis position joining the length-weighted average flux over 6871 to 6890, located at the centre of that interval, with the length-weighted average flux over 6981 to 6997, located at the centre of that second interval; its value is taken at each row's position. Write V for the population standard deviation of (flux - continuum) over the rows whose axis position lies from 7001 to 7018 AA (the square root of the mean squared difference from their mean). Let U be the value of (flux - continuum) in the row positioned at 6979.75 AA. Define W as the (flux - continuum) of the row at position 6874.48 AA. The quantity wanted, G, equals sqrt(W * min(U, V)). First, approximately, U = 1.5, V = 0.45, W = 0.47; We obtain 0.46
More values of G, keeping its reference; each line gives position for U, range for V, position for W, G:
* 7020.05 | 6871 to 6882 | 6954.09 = 0.55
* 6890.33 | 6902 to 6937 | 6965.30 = 0.41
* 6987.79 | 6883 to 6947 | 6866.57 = 0.32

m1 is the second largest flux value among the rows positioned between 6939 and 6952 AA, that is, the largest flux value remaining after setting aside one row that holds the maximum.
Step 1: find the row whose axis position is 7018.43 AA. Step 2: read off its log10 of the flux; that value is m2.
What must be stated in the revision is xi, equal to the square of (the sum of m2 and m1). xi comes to 23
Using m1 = 4.12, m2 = 0.65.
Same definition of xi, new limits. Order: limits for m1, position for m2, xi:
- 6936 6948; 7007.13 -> 22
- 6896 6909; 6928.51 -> 20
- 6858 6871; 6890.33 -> 16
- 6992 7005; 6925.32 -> 19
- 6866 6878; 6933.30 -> 14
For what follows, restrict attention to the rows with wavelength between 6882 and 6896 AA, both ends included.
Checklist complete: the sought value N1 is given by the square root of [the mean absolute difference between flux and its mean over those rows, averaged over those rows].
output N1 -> 0.45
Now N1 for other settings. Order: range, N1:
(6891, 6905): 0.54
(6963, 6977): 0.84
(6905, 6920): 0.50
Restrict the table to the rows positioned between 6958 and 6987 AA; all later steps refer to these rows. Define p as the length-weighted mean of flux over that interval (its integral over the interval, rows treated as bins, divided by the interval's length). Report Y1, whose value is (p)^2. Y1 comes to 12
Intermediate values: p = 3.5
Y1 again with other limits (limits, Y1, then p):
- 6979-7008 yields 14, 3.8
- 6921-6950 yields 13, 3.6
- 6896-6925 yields 10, 3.2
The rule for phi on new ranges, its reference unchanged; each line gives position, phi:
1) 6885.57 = 0.07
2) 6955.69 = 0.54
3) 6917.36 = 0.44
